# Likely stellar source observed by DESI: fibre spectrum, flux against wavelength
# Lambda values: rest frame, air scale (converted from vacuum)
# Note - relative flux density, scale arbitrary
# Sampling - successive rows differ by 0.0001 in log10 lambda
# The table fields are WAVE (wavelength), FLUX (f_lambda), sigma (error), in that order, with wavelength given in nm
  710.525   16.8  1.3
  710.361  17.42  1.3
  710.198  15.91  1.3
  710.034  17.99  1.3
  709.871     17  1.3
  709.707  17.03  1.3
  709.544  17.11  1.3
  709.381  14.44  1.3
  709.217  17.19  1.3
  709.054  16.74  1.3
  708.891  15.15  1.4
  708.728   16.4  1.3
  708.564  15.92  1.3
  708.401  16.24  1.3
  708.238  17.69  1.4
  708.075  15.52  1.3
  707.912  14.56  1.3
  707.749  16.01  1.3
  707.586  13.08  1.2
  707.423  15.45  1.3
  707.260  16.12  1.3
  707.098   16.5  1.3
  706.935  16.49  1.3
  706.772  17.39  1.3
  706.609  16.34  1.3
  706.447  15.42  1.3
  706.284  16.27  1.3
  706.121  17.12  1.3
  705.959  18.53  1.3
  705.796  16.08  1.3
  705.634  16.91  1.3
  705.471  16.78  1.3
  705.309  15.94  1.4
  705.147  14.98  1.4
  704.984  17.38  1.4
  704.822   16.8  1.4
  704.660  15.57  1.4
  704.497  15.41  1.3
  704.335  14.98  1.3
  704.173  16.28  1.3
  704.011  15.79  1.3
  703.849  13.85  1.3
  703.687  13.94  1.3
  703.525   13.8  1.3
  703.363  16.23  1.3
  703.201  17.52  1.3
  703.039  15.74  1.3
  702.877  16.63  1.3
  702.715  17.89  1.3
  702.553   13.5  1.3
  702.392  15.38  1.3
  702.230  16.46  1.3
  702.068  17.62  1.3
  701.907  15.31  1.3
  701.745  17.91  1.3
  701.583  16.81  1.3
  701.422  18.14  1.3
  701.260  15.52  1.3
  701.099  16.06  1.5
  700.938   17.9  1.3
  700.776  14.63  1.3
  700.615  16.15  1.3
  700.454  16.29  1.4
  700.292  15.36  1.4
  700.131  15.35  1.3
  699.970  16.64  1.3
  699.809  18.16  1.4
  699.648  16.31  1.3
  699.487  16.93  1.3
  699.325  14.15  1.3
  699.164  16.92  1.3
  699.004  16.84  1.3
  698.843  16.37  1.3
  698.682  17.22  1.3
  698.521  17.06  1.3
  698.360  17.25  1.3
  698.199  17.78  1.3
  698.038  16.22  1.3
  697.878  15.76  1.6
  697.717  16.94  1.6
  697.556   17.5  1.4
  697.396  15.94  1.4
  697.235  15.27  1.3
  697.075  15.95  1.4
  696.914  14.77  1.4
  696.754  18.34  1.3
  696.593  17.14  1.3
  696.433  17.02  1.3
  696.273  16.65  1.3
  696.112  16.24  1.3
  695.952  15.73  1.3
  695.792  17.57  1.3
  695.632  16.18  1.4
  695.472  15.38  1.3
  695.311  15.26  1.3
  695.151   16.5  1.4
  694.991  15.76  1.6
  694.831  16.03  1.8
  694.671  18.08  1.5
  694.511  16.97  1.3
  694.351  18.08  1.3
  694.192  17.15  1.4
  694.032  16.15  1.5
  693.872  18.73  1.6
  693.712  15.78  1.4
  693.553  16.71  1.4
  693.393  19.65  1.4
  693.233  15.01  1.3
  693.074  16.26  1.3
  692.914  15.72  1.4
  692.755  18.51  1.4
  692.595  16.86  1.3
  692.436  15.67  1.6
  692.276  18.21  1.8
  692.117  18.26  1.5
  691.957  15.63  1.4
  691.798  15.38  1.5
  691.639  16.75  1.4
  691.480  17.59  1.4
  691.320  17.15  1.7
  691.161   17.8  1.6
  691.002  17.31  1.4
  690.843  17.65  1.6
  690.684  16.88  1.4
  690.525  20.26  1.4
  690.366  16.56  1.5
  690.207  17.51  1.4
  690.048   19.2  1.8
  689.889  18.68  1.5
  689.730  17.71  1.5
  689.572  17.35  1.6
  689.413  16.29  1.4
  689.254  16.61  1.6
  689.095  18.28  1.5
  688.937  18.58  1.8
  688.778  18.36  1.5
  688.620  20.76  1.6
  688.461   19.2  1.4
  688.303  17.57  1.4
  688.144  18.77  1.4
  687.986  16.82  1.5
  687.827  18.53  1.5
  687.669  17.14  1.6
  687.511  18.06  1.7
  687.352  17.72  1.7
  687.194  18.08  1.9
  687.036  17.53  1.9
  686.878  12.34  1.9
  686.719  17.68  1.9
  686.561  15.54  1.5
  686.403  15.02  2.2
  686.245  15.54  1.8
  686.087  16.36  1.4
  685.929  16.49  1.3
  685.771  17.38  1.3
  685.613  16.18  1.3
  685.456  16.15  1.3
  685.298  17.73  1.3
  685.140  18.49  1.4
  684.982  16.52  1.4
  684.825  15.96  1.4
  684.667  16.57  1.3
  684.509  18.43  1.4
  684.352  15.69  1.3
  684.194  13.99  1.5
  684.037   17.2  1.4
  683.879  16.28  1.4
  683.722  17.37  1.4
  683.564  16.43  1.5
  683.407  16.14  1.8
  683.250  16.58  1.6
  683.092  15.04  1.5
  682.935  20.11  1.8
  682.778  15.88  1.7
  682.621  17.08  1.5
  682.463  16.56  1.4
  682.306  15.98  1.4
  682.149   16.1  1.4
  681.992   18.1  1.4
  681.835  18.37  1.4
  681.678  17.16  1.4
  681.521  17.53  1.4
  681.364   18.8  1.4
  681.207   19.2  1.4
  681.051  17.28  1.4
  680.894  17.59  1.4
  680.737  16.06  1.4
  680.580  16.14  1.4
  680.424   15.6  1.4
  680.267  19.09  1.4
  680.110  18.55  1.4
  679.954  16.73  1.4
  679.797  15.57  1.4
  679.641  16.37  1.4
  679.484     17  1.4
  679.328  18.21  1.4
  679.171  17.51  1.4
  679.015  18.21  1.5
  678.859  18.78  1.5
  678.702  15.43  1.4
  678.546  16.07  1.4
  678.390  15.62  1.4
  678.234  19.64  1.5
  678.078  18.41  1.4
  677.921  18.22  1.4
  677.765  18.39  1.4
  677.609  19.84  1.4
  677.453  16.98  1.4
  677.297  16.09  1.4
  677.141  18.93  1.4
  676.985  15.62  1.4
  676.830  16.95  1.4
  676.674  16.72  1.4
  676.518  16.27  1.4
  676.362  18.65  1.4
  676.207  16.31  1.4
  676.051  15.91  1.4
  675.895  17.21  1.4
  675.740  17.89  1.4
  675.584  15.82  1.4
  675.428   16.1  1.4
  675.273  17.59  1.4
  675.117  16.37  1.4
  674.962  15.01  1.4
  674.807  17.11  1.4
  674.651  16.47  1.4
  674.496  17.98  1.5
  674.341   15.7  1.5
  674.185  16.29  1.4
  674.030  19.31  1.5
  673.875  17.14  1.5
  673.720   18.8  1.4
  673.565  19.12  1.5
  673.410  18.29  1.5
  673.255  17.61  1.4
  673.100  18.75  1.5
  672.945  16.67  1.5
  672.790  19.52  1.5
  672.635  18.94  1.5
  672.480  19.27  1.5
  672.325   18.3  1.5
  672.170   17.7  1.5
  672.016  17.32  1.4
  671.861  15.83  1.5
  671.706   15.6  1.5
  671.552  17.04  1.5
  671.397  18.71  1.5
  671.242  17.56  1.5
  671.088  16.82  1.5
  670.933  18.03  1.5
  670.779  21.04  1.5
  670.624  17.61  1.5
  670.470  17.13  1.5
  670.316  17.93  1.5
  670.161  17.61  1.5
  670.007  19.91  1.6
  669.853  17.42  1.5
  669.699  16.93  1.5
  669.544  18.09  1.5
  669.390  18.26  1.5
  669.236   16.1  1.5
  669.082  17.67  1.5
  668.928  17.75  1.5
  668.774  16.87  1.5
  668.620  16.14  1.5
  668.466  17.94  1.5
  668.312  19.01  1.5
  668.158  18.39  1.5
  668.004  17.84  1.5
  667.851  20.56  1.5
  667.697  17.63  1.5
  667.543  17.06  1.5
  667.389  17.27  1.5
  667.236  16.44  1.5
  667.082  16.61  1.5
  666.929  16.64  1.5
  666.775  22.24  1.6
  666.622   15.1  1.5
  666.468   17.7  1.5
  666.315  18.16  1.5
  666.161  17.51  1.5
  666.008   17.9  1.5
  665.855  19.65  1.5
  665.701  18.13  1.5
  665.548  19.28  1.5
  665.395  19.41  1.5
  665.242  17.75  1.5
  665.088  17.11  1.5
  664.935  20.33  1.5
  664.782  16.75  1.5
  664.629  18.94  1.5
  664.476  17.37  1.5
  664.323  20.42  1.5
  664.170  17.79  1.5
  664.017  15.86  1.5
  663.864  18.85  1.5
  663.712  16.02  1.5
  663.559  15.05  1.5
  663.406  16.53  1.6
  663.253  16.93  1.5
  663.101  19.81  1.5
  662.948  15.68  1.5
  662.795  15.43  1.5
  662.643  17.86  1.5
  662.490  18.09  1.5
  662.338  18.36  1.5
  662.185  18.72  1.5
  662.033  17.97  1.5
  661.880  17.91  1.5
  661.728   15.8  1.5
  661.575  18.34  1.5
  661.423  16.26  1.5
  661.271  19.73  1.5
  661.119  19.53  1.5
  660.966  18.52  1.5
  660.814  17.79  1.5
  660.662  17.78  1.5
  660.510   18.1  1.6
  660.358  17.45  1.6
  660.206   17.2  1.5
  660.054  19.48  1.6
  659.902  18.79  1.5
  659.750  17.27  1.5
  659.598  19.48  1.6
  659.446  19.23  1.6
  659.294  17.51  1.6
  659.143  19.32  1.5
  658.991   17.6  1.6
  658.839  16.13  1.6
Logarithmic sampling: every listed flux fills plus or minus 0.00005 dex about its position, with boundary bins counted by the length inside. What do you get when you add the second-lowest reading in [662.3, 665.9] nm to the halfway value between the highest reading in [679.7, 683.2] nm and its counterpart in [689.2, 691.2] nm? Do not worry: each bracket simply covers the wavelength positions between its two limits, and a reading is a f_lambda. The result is 35.6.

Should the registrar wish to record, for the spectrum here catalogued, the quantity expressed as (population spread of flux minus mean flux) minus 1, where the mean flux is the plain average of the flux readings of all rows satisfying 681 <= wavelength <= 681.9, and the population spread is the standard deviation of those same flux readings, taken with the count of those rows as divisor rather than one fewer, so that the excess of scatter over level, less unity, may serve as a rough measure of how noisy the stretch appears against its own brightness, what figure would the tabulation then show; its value -18.3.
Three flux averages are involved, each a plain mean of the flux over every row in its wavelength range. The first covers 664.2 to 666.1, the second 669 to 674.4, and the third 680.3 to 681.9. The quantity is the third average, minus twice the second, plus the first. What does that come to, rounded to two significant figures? 0.30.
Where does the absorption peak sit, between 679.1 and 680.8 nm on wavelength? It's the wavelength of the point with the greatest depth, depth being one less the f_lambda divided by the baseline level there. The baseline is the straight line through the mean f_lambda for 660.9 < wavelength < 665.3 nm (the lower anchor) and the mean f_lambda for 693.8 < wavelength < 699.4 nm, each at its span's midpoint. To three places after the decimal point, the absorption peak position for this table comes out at 679.797 nm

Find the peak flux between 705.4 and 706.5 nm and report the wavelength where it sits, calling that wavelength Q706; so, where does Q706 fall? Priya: 705.959 nm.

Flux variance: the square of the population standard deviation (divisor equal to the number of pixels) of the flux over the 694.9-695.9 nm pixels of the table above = 0.61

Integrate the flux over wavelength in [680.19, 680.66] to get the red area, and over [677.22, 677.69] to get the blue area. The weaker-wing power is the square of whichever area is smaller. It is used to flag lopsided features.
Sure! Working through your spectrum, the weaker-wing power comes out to 63.4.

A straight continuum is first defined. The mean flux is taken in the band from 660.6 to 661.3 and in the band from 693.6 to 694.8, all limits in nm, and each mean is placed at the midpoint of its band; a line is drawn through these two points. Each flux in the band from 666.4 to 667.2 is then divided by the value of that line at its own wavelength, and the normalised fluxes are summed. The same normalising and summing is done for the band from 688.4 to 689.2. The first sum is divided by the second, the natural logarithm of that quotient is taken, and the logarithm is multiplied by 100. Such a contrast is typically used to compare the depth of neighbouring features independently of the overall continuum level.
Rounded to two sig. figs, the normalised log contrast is -13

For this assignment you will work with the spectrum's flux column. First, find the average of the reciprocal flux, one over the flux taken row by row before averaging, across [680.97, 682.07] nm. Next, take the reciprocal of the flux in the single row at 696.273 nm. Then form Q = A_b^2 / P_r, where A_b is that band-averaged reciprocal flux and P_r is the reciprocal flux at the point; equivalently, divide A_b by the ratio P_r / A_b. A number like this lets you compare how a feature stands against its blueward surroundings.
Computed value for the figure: 0.0512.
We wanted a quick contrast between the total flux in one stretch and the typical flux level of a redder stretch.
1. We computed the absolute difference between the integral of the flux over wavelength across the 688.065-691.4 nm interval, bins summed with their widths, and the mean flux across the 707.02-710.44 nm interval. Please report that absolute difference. 43.9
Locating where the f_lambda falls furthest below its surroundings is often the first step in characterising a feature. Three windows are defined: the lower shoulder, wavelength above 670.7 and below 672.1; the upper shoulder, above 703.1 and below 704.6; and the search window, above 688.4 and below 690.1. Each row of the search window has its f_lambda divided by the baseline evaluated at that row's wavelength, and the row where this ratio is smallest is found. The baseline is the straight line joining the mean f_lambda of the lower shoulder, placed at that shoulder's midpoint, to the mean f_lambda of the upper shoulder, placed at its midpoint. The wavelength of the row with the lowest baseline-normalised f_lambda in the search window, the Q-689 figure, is 689.413 nm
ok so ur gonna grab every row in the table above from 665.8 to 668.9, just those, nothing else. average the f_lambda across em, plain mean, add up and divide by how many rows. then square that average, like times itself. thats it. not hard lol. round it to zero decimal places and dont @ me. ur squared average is 318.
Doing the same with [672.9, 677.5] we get 293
